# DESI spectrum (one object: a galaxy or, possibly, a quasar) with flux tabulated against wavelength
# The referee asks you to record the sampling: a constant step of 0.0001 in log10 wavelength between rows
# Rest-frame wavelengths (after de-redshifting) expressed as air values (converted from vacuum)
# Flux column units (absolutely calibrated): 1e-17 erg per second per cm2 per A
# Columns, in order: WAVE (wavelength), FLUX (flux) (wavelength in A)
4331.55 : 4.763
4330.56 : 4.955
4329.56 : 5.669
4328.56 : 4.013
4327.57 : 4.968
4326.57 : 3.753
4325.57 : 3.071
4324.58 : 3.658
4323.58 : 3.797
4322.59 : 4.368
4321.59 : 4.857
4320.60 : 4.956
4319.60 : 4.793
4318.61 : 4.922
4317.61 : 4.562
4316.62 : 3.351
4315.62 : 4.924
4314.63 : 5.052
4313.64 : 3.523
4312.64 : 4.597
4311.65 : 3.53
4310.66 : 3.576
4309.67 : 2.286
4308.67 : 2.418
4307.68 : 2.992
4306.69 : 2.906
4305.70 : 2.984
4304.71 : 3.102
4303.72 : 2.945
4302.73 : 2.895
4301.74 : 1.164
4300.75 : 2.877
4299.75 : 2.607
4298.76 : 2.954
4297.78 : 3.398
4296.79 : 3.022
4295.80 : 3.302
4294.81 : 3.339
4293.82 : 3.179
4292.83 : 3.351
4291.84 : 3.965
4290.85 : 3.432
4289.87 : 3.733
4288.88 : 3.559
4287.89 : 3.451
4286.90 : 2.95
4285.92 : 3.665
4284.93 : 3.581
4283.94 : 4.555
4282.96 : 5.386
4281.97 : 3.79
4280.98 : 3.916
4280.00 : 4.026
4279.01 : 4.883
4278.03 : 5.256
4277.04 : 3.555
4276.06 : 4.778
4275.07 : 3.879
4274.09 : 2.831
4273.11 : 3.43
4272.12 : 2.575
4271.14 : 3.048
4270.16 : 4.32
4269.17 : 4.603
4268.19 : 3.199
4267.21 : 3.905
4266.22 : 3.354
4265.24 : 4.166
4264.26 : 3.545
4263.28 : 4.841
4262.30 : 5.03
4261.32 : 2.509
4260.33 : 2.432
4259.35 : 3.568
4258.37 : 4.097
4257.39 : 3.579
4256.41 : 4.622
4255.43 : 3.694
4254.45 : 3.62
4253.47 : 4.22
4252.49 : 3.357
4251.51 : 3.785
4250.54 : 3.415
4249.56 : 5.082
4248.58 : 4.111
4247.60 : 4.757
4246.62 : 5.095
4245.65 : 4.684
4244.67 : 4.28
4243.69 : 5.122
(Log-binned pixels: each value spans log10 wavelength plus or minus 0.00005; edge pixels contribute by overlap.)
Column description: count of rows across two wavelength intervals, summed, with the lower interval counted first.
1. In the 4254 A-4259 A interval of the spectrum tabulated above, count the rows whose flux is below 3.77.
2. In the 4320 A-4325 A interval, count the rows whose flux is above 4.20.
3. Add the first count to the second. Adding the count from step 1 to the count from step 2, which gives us 6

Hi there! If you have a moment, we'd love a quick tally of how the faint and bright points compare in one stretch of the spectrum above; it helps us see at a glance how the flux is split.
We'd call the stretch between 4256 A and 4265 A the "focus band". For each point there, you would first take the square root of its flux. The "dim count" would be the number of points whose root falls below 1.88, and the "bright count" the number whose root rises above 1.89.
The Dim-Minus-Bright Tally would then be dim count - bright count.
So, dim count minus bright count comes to -3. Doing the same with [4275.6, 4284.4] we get -8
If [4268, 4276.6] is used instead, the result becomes 1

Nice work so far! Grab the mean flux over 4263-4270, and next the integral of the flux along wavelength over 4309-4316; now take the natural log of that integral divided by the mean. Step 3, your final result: 1.93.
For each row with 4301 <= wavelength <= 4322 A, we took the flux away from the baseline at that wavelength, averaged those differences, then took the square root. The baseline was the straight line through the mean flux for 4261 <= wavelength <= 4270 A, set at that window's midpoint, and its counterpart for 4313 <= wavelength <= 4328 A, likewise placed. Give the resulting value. 0.8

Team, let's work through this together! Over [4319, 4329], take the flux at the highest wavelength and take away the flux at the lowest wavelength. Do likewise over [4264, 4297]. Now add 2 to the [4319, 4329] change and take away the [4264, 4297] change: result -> 1.7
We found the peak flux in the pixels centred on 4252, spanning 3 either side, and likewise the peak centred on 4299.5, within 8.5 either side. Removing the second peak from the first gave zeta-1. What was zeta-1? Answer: 1.1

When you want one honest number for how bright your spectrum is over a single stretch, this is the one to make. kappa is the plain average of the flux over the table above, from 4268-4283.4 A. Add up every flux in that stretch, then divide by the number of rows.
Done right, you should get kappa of 4.0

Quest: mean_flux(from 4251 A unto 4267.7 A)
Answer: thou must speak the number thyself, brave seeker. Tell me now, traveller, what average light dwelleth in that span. 3.78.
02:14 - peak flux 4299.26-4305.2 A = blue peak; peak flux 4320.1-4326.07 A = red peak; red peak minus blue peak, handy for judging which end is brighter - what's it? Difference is 2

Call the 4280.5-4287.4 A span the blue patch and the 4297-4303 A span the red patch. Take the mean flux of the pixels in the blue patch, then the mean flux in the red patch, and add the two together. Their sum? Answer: 6.6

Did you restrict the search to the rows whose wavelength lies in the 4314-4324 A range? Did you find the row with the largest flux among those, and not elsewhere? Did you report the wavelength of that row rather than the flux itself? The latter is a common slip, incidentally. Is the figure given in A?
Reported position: 4314.63 A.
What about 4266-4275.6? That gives 4269.17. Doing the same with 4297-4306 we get 4297.78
